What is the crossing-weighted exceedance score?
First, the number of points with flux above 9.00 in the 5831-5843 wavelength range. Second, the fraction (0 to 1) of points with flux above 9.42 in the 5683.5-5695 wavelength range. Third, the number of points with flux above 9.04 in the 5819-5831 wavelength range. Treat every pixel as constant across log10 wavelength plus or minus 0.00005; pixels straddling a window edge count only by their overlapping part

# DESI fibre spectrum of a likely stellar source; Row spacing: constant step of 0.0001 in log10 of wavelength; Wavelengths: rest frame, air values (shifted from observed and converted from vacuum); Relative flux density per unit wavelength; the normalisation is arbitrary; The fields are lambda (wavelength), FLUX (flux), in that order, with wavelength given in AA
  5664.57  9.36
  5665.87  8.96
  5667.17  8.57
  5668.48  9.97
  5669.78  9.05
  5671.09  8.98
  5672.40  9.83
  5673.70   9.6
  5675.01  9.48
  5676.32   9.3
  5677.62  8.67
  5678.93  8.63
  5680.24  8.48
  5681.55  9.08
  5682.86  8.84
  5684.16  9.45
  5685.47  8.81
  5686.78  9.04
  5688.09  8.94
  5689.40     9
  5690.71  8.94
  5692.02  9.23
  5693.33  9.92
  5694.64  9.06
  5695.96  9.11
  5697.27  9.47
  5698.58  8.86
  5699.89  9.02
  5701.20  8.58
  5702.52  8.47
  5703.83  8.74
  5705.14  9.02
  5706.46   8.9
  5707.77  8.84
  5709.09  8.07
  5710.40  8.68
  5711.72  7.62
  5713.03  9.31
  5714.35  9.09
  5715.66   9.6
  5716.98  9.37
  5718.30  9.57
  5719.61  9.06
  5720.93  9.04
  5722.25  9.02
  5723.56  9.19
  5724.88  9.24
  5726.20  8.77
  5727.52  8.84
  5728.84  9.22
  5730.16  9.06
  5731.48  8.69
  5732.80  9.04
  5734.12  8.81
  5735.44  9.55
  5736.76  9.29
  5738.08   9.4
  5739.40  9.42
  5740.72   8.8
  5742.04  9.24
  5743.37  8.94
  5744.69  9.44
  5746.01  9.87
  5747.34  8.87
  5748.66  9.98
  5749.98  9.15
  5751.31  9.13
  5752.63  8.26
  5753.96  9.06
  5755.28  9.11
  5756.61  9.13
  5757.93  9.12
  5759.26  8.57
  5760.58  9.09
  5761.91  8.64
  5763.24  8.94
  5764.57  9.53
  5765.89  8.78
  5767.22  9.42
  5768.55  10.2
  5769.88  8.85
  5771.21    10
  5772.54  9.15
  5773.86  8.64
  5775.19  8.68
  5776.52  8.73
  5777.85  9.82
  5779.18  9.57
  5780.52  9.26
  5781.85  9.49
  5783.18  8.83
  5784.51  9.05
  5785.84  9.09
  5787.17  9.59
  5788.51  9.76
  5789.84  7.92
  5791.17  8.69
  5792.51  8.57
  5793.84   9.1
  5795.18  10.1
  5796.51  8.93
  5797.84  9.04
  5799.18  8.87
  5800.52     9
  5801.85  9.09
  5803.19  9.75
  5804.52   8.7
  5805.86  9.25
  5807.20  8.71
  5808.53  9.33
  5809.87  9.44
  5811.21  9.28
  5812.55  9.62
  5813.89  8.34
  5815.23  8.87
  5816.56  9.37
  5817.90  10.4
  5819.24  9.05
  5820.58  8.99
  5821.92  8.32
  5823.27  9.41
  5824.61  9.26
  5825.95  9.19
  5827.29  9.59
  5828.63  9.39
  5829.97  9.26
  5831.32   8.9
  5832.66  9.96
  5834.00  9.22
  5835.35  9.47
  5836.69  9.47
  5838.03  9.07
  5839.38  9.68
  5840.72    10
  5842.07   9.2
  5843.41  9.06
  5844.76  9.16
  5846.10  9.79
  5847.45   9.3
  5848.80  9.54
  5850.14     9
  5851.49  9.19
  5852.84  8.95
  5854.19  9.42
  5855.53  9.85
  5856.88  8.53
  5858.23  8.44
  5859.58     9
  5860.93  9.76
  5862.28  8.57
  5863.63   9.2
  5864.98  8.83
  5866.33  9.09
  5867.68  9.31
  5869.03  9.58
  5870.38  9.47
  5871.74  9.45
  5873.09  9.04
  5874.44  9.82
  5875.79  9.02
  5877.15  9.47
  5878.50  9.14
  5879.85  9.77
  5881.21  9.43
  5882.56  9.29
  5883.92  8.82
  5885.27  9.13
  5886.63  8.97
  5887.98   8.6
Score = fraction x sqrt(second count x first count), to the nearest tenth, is 1.7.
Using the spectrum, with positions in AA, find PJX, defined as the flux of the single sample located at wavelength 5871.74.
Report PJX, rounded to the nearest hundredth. 9.45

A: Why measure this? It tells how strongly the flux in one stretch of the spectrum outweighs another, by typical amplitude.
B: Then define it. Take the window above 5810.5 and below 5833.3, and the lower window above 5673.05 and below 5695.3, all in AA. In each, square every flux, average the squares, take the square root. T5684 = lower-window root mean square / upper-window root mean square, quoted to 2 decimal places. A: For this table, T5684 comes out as 0.98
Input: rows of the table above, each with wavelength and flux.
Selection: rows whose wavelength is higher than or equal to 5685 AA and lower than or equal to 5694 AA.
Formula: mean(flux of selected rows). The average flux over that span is 9.13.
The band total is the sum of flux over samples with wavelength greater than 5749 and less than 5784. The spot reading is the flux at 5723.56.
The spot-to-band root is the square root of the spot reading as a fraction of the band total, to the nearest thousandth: 0.197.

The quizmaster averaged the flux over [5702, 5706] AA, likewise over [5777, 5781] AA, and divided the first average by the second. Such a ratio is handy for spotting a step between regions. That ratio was 0.92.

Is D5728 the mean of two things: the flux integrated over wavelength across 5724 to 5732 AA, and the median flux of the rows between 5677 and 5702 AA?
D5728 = 40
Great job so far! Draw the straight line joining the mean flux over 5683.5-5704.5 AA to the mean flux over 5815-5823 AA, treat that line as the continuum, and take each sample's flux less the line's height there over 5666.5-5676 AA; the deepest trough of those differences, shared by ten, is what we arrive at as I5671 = -0.044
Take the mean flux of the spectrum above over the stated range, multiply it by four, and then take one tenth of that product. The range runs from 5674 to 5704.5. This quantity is 3.60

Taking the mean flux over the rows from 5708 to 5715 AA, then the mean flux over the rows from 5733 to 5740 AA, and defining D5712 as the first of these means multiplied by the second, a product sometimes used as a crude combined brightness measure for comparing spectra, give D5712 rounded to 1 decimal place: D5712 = 79.5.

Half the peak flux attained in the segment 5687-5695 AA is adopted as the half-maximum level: 4.96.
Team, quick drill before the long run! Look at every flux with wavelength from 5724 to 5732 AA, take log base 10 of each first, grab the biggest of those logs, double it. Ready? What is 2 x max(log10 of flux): 1.93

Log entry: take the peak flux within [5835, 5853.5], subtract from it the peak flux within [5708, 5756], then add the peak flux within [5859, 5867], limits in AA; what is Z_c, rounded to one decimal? 9.8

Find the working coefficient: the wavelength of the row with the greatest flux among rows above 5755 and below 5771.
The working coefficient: 5768.55 AA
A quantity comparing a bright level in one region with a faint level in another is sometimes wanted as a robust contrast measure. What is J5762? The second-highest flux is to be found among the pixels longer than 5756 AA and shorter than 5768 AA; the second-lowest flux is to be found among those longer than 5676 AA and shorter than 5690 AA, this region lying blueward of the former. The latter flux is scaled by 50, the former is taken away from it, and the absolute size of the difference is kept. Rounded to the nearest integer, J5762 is 422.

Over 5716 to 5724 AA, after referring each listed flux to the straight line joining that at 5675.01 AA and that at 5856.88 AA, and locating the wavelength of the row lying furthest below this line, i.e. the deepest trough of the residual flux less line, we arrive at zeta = 5722.25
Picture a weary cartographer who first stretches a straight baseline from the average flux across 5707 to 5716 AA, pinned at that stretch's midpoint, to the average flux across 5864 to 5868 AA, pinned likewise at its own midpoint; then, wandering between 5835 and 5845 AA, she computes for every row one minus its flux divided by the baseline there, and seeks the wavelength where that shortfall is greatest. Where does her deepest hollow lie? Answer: 5843.41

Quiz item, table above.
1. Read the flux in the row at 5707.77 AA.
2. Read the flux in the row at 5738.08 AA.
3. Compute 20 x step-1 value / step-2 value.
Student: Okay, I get 18.8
